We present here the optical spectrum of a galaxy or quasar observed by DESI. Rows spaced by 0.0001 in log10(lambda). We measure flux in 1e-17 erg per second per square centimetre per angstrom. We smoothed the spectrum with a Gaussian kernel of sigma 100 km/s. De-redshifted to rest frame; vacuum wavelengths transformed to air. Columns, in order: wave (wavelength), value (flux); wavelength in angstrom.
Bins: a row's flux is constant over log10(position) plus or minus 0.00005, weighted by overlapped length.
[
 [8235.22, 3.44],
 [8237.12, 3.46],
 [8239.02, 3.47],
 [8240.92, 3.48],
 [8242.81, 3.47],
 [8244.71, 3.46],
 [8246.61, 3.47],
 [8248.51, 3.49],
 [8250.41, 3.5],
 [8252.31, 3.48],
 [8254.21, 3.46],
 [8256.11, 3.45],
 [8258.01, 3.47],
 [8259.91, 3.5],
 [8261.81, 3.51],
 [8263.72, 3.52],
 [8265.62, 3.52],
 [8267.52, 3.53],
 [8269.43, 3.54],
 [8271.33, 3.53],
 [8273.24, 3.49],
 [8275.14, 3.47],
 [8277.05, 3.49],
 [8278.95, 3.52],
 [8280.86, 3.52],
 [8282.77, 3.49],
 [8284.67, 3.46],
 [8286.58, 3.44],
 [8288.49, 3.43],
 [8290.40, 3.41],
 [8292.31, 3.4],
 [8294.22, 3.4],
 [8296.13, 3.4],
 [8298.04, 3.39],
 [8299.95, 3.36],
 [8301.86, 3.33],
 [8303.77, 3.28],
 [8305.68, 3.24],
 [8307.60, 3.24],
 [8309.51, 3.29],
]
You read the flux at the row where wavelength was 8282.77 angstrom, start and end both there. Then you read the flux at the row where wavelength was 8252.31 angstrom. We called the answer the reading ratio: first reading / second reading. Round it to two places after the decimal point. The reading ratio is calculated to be 1.00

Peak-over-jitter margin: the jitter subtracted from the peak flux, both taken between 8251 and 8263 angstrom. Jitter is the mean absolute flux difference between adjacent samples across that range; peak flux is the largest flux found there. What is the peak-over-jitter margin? 3.49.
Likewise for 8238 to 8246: 3.47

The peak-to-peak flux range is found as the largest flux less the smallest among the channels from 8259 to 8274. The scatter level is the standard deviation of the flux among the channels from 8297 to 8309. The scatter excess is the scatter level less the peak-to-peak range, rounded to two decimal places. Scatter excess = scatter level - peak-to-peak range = 0.01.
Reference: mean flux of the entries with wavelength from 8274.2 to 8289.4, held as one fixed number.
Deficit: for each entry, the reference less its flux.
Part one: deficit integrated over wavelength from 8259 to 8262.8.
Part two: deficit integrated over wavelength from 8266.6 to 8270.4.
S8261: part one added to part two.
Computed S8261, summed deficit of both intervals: -0.32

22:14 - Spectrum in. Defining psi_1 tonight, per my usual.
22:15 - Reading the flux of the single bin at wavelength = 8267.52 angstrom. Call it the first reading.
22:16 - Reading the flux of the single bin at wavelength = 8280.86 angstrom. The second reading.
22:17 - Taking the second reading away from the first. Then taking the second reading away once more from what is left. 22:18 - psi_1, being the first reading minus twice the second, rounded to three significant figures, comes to -3.51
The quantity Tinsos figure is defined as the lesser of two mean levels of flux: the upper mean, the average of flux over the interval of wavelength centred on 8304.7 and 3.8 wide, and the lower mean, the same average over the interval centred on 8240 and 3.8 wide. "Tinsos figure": 3.26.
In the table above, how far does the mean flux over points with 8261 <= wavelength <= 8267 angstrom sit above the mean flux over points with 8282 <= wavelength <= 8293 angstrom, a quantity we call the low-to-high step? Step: 0.08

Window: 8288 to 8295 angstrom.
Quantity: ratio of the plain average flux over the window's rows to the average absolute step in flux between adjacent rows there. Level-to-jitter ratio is 341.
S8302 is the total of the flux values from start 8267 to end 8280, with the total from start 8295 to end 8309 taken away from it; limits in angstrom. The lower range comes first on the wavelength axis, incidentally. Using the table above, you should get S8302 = 1.3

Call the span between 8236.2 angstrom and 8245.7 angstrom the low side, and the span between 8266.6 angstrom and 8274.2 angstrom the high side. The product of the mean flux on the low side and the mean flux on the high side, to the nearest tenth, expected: 12.2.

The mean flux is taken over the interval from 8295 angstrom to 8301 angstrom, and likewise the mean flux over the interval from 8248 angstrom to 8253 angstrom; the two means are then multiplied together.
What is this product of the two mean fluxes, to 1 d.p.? 11.8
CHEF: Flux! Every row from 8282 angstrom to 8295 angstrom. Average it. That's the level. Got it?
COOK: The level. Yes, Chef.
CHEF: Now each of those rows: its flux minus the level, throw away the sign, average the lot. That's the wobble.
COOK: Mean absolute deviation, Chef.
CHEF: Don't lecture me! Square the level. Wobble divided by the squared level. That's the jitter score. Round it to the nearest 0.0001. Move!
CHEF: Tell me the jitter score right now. 0.0022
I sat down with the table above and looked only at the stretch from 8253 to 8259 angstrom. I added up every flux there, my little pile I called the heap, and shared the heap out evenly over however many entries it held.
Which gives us 3.46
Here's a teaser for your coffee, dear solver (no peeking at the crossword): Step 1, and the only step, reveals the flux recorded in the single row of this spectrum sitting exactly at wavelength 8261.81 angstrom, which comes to 3.51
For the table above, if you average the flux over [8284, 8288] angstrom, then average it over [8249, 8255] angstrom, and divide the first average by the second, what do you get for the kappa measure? 0.99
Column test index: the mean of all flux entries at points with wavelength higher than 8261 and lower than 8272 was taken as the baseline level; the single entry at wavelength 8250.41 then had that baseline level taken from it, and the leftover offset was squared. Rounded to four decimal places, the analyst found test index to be 0.0006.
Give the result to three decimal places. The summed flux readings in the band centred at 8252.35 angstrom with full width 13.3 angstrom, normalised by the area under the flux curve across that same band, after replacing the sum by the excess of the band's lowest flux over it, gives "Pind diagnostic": -0.452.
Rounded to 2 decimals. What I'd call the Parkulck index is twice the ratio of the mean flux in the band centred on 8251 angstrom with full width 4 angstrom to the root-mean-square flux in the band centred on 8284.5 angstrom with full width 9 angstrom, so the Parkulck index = 2.01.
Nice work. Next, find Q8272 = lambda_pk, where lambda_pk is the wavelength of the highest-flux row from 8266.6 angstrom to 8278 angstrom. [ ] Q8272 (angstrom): 8269.43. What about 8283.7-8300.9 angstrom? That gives 8284.67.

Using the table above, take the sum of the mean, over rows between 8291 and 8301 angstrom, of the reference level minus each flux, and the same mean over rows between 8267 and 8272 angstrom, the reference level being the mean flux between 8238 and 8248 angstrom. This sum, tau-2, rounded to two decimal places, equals 0.02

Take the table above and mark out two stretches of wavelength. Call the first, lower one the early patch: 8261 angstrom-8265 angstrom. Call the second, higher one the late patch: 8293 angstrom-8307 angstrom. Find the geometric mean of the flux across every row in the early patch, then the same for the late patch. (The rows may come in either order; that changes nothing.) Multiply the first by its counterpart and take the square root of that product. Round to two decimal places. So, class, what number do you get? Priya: 3.43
